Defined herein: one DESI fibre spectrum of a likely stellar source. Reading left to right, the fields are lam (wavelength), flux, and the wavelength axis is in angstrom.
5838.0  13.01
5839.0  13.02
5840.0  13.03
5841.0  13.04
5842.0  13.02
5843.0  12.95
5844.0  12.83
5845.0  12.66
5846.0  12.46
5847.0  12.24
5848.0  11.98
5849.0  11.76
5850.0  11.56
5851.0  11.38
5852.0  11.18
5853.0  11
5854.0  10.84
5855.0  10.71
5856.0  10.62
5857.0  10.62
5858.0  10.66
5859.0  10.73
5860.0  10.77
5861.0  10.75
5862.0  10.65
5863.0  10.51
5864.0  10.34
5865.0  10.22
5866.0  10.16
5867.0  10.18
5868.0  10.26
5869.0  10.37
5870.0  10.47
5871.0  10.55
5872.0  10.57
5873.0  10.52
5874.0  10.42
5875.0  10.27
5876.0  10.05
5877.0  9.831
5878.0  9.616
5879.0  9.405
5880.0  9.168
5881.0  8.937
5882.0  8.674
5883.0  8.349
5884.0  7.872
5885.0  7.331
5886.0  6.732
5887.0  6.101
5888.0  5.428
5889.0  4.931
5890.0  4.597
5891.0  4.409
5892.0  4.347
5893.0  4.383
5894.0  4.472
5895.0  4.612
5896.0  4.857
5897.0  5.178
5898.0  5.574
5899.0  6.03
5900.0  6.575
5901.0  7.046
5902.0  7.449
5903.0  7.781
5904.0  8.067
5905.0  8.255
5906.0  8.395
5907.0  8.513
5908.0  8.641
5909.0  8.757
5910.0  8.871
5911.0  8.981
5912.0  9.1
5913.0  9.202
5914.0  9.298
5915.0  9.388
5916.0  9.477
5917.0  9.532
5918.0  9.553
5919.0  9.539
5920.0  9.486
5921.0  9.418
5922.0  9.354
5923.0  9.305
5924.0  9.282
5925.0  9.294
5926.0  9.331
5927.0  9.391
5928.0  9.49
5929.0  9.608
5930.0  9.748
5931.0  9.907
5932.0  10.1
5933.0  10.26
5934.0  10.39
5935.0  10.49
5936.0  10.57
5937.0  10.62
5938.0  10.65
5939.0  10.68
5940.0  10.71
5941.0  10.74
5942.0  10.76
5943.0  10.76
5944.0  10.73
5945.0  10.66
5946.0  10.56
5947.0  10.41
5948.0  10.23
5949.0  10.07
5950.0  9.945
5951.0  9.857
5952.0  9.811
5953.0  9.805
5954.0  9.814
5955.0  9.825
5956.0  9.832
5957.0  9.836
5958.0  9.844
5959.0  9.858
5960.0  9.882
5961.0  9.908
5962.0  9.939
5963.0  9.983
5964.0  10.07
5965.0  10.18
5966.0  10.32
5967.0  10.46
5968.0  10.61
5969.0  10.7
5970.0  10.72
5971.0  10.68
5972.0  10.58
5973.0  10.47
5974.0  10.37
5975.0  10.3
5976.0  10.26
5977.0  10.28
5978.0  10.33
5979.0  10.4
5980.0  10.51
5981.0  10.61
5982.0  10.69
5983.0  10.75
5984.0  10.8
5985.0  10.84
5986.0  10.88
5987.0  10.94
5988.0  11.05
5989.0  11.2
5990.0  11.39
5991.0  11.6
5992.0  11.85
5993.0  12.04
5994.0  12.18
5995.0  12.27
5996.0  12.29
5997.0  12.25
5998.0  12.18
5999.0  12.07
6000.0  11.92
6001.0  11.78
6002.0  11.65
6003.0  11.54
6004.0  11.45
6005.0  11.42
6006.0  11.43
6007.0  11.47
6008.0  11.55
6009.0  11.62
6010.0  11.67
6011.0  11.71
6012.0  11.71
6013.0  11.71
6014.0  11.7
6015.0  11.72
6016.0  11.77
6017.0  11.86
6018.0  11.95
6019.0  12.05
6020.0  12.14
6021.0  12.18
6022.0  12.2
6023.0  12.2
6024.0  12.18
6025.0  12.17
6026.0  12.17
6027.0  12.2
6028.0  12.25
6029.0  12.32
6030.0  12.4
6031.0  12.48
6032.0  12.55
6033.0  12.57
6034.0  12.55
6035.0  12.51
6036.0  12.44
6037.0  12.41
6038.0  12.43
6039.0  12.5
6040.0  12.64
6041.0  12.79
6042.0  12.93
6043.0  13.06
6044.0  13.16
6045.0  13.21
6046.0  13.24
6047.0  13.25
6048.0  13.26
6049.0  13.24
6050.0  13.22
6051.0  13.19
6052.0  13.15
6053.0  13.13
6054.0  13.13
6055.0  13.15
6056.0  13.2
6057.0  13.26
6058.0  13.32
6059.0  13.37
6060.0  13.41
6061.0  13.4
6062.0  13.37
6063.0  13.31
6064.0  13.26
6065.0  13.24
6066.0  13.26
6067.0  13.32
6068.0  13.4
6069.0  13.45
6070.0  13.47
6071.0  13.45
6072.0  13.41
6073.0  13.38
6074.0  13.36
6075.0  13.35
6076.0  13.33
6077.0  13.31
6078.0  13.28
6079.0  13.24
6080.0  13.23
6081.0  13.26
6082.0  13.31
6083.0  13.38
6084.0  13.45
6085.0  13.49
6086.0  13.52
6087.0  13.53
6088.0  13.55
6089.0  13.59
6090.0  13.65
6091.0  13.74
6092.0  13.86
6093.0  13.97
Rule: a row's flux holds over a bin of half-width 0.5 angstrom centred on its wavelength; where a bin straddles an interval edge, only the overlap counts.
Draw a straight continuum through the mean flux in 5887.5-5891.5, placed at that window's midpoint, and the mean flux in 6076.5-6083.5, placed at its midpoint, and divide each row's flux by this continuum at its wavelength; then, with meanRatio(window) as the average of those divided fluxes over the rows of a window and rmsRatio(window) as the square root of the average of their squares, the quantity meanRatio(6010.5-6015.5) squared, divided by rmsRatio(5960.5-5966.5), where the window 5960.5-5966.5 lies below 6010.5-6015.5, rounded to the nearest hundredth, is 1.04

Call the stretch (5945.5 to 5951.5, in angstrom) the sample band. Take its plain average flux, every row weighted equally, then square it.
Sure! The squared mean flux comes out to 104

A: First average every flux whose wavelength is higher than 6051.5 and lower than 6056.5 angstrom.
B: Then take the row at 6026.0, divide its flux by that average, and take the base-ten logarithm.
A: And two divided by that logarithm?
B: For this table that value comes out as -59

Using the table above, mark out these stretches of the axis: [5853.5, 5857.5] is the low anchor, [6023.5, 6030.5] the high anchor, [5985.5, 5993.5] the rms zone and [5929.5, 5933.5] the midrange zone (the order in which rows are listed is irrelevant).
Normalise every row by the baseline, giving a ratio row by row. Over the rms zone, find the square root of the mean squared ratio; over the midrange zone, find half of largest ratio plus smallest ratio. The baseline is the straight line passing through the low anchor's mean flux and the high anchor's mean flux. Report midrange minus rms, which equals -0.077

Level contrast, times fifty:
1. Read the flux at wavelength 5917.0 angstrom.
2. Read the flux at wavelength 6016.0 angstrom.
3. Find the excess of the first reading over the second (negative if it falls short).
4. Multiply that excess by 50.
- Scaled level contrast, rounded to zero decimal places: -112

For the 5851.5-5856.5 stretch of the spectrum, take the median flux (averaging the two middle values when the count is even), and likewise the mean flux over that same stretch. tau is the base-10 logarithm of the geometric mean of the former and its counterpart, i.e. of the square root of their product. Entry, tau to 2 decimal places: 1.04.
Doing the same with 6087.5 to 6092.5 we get 1.14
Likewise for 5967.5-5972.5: 1.03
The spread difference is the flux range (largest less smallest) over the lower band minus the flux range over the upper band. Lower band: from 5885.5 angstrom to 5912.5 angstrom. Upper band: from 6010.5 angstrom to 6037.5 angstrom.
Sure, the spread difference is 3.9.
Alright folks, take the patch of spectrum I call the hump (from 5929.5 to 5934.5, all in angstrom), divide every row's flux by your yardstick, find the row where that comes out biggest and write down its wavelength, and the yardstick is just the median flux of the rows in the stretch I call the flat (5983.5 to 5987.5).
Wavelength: 5934.0 angstrom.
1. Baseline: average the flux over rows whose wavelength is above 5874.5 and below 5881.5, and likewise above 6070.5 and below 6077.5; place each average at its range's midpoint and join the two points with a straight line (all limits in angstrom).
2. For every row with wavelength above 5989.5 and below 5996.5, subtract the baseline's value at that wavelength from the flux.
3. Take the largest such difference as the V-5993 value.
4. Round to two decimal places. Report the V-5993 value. 0.42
